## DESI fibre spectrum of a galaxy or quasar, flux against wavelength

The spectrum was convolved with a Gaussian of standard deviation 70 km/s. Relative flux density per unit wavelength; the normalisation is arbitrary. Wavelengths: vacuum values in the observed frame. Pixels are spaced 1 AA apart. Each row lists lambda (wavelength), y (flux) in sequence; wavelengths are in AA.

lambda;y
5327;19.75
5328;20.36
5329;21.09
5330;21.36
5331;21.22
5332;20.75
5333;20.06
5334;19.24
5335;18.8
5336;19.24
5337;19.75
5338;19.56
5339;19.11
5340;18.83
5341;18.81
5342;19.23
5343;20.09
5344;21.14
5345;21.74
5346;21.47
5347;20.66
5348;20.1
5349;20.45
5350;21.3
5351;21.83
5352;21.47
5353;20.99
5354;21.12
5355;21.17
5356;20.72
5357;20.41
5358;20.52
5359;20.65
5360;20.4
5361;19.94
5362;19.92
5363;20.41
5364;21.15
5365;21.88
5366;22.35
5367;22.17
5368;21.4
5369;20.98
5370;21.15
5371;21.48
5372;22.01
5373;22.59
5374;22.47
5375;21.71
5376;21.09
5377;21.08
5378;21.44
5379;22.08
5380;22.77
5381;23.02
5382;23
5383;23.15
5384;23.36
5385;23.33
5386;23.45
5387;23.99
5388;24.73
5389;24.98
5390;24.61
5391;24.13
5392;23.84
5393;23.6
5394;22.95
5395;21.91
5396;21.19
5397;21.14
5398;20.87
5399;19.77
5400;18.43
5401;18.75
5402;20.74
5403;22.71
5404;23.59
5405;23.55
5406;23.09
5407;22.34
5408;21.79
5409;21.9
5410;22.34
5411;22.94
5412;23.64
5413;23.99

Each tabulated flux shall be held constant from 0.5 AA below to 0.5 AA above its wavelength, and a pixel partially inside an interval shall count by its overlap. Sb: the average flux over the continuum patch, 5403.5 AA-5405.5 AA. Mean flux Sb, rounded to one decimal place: 23.6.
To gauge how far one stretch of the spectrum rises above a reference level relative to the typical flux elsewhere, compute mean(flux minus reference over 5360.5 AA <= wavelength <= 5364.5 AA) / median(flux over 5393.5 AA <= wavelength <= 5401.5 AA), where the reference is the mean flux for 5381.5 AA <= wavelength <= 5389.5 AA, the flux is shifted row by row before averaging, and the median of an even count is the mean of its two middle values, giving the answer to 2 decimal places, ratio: -0.16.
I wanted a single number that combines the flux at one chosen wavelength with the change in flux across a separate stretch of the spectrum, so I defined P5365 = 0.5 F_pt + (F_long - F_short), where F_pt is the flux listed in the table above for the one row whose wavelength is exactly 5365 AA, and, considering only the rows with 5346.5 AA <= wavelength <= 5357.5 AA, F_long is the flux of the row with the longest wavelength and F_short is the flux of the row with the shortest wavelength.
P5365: 10.7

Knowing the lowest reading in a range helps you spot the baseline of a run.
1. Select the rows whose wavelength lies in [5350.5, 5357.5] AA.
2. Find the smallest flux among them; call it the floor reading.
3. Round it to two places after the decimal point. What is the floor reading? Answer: 20.41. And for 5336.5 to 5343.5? 18.81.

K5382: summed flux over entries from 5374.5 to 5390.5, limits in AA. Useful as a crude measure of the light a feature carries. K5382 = 368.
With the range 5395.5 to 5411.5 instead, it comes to 345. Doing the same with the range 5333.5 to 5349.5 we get 318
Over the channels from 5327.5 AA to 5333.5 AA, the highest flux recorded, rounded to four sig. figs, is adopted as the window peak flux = 21.36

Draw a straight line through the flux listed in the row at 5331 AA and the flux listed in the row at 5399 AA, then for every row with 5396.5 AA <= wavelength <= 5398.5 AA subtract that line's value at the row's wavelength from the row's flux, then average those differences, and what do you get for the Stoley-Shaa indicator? 1.2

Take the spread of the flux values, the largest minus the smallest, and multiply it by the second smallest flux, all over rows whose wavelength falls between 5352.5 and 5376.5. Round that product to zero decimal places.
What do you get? 53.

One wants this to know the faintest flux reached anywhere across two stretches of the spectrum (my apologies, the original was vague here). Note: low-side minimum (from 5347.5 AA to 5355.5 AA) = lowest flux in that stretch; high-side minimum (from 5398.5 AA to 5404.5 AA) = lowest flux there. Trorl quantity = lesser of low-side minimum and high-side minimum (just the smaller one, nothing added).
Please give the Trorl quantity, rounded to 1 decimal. 18.4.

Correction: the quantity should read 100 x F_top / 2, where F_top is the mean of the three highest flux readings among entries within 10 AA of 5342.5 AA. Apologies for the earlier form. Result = 1084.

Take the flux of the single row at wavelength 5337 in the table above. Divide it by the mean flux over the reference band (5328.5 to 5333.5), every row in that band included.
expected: 0.95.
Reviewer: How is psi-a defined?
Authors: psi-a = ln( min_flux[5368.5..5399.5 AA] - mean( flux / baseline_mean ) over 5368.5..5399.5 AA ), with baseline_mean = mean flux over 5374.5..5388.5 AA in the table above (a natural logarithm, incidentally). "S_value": 2.93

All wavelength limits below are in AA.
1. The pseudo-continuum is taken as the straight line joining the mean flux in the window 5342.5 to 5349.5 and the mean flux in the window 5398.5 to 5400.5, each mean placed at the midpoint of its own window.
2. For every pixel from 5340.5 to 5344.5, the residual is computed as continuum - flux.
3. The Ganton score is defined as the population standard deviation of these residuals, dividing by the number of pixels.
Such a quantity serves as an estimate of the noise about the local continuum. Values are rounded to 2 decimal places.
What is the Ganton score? 0.93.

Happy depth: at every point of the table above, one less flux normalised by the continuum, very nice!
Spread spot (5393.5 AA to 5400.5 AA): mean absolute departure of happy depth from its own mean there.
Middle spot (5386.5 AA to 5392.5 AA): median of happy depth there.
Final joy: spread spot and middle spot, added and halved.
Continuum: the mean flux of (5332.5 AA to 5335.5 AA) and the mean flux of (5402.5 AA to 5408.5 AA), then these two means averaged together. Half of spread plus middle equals -0.053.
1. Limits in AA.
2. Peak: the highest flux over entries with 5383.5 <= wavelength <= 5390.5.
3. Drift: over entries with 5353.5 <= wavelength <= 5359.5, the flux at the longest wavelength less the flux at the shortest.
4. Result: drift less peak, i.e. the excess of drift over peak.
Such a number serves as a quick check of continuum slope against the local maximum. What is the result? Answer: -25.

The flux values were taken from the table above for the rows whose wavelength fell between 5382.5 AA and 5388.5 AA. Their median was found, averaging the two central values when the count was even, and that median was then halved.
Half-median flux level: 11.7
